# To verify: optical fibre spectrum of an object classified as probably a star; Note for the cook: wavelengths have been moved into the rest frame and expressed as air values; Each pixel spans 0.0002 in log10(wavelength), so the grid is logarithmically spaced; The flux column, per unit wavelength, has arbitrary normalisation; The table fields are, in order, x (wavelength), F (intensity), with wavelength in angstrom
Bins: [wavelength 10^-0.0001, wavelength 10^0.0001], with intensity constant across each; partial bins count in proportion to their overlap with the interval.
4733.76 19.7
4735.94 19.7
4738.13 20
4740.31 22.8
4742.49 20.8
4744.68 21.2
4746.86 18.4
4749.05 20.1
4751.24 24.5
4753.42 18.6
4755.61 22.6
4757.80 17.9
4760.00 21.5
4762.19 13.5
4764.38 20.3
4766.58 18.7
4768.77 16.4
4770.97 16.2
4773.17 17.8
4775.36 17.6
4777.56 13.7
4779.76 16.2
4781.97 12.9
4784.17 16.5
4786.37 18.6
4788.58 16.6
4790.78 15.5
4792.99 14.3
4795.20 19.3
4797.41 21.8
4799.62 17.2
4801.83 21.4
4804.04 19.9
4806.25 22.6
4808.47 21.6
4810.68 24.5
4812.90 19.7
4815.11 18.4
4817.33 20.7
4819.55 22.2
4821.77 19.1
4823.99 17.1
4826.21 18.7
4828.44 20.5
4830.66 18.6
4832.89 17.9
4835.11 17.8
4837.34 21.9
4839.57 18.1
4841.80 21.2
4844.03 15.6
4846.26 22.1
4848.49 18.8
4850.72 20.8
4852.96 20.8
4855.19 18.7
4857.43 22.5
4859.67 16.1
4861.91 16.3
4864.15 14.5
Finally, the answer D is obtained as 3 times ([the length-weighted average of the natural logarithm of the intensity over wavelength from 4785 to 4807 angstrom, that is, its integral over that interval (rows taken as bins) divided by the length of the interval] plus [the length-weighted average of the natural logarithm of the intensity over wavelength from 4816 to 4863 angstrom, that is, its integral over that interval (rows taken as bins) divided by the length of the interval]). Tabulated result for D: 17.6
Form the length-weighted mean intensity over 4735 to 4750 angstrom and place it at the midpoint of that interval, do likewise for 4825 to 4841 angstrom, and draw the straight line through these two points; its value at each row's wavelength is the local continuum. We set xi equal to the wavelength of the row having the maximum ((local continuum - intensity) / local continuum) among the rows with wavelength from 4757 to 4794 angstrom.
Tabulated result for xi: 4781.97 angstrom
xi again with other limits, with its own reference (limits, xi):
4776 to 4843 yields 4781.97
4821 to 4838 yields 4823.99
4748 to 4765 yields 4762.19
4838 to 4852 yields 4844.03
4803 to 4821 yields 4815.11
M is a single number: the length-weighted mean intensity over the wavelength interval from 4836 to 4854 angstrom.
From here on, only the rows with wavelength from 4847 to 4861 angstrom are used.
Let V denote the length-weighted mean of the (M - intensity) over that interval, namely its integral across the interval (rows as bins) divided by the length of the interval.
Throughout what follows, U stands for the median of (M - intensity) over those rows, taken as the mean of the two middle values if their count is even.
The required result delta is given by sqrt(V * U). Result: 0.1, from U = 0.1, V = 0.2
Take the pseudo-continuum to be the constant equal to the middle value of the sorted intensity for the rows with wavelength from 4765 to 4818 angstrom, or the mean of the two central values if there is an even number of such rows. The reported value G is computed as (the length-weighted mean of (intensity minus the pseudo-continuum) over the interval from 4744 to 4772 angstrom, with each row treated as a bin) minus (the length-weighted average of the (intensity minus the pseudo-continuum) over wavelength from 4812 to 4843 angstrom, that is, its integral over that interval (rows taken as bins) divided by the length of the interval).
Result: -0.2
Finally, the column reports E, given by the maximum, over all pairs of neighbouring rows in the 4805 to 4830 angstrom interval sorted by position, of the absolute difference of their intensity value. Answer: 4.8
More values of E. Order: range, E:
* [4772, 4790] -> 3.9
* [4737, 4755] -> 5.9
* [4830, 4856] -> 6.5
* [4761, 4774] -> 6.8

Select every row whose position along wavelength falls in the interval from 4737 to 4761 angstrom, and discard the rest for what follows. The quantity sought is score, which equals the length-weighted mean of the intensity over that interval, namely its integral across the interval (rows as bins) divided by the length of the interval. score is 20.8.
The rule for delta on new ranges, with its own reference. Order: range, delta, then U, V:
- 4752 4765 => 0.6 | 0.4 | 0.7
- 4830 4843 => 1.0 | 1.5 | 0.6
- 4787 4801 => 2.6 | 3.0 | 2.3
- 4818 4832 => 0.7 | 1.0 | 0.5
